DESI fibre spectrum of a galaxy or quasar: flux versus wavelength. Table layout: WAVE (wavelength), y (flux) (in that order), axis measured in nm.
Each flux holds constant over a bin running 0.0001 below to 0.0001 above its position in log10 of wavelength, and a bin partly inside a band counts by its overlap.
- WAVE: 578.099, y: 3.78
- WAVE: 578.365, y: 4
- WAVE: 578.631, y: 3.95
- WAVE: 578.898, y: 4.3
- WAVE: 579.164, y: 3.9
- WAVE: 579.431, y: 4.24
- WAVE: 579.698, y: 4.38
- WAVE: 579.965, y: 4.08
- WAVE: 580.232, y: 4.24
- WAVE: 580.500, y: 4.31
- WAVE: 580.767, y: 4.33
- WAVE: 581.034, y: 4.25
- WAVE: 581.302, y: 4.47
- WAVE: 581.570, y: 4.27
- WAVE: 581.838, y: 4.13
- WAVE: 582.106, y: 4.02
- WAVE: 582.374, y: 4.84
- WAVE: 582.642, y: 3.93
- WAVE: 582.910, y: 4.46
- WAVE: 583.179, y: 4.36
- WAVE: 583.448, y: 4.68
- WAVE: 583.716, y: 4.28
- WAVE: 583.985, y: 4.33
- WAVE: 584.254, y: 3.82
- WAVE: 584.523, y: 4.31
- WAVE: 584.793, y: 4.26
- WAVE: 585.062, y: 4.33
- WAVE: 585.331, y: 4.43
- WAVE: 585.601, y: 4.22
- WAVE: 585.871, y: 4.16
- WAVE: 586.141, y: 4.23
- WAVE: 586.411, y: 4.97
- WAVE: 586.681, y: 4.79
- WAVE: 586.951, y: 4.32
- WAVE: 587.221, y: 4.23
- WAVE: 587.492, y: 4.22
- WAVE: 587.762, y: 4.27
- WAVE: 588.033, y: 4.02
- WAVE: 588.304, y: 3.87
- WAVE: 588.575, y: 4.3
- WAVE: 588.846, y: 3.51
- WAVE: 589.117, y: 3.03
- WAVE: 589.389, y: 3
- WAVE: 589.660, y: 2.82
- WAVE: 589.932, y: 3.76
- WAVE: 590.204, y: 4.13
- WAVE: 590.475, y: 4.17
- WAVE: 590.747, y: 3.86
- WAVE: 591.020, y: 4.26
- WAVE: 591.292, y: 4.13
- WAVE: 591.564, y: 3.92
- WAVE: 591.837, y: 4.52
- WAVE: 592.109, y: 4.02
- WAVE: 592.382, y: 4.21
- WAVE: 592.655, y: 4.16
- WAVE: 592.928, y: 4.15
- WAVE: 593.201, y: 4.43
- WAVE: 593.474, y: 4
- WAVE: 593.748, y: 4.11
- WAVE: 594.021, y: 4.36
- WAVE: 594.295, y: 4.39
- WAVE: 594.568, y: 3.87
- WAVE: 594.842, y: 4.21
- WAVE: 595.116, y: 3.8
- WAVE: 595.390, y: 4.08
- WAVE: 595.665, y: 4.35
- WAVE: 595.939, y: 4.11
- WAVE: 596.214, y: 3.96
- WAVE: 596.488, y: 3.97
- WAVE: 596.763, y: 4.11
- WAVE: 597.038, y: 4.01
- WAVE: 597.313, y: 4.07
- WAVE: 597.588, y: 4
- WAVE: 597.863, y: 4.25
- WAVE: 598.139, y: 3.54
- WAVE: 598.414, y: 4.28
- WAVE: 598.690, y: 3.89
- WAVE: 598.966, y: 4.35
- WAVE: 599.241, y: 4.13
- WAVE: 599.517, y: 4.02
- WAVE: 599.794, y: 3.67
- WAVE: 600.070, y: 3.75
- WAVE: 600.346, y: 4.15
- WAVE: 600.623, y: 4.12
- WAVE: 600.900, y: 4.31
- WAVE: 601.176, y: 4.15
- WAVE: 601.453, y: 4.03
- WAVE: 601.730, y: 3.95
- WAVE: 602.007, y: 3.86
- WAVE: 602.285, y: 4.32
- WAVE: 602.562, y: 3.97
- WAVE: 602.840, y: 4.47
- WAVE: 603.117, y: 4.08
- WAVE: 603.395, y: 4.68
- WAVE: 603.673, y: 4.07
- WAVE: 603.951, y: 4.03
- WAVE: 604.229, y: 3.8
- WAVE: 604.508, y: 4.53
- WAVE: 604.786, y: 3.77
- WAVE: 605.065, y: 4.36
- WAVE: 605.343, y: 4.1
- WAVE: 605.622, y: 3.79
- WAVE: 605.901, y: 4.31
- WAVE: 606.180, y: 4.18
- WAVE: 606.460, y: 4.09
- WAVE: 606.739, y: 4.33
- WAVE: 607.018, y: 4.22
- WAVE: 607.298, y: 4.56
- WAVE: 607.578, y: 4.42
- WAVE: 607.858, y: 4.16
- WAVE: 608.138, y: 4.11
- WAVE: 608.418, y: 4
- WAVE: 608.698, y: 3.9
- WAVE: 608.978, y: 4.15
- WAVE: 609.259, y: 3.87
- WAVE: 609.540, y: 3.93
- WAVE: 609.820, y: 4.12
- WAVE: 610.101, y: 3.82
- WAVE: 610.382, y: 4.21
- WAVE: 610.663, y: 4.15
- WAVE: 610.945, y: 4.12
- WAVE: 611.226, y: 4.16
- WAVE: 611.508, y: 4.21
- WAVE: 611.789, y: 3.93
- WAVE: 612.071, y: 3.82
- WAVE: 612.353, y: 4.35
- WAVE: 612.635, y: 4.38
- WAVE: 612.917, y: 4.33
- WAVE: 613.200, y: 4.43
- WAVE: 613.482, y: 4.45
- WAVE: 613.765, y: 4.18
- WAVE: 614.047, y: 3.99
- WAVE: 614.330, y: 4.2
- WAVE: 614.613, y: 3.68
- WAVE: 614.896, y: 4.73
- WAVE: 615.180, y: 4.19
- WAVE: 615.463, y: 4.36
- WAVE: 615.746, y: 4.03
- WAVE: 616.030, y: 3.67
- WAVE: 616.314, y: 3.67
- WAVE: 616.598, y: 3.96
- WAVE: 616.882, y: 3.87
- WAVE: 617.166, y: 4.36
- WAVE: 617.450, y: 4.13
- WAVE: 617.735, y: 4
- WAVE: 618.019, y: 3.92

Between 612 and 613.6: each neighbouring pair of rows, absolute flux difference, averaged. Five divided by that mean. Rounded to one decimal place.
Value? 34.2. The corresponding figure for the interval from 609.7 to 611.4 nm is 30.5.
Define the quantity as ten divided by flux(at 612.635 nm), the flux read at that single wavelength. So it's 2.28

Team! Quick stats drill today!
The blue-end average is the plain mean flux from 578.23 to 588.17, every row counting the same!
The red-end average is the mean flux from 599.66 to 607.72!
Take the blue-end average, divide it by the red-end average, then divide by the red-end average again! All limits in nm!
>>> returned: 0.250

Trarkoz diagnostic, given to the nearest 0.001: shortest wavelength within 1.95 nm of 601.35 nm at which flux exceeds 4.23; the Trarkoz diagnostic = 600.900 nm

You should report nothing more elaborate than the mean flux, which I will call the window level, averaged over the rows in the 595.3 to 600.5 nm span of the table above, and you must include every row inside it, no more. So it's 4.04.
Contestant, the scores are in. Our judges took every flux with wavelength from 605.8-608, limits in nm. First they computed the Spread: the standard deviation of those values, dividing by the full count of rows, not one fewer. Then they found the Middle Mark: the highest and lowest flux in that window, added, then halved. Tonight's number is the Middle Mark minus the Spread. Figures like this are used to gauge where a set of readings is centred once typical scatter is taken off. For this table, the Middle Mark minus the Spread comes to 4.18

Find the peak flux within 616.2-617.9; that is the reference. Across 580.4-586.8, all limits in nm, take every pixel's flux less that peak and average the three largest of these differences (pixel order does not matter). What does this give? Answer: 0.51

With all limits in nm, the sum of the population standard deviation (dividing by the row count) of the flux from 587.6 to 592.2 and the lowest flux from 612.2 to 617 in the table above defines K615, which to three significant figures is 4.15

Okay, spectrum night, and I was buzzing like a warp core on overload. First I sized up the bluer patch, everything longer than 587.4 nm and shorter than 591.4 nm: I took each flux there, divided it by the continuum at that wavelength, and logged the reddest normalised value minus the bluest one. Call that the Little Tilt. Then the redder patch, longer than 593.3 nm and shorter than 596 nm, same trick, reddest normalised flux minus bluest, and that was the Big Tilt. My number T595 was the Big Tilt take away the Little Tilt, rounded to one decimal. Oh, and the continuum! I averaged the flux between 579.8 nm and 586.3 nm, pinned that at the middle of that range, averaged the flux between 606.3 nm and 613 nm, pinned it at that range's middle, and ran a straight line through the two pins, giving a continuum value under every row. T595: 0.0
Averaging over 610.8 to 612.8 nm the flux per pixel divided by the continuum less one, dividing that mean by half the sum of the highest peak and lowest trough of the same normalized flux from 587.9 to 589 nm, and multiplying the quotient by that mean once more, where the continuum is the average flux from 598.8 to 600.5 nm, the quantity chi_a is -0.04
